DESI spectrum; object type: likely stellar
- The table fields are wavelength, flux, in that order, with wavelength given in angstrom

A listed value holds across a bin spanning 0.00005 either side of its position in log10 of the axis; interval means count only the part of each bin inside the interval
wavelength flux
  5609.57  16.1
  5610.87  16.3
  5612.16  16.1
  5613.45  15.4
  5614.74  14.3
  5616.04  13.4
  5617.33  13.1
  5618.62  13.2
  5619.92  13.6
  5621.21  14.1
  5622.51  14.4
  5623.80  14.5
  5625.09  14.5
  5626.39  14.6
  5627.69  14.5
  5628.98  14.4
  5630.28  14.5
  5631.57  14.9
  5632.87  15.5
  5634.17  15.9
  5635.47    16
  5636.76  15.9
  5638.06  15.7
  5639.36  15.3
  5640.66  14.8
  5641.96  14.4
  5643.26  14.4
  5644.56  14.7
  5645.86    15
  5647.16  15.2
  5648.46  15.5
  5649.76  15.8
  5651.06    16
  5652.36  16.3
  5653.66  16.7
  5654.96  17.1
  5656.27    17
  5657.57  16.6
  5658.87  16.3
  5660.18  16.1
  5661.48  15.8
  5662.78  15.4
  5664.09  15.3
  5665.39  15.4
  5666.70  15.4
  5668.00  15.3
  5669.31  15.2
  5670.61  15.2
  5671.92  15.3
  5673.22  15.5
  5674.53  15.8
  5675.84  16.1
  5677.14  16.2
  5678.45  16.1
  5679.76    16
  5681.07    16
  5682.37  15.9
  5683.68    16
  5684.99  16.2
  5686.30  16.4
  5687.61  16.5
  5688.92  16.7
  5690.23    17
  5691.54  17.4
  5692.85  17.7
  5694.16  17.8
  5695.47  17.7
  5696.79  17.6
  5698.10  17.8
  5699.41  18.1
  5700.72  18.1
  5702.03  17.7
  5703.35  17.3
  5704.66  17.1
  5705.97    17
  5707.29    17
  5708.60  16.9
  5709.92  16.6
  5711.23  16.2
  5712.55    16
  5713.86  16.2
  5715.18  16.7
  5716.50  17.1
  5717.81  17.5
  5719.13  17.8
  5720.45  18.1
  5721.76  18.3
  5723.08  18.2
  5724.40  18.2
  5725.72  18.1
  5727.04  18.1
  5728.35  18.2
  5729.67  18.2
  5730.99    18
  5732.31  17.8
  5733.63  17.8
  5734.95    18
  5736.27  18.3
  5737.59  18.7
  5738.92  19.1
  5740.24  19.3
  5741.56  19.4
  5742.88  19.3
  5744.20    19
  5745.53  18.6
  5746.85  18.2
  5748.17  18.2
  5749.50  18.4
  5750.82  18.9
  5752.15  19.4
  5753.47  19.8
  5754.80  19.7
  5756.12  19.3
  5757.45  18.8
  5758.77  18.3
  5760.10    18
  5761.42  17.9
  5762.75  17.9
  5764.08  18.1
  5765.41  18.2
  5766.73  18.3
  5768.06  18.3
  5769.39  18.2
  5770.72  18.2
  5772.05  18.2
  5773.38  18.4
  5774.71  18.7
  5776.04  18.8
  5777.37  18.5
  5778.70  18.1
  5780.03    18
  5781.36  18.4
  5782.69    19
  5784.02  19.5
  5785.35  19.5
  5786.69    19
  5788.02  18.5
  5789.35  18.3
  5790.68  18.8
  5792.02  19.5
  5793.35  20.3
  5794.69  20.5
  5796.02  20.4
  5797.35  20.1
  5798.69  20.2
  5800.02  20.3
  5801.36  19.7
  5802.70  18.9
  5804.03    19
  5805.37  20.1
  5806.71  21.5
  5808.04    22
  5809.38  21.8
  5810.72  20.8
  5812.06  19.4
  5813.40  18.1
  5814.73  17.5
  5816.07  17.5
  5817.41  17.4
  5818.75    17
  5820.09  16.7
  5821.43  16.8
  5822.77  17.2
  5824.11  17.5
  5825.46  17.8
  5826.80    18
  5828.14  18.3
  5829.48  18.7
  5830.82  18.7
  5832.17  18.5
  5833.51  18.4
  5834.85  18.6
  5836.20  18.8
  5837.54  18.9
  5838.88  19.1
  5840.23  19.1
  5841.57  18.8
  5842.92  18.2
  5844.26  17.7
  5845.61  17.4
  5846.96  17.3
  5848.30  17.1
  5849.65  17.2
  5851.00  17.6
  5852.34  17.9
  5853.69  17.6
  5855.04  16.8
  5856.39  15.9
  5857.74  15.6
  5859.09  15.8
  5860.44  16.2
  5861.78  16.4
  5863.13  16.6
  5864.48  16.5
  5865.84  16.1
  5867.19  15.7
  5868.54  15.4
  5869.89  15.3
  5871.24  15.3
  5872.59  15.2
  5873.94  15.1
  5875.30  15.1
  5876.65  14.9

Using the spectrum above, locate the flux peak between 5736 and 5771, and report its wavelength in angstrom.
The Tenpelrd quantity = 5753.47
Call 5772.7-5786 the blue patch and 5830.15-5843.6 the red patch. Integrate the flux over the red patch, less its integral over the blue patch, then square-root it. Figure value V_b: 1.7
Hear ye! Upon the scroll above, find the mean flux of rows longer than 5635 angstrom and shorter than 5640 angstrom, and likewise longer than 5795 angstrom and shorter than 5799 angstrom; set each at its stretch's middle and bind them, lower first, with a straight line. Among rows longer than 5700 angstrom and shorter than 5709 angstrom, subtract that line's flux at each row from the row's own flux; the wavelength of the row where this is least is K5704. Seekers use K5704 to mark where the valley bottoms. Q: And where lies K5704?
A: 5708.60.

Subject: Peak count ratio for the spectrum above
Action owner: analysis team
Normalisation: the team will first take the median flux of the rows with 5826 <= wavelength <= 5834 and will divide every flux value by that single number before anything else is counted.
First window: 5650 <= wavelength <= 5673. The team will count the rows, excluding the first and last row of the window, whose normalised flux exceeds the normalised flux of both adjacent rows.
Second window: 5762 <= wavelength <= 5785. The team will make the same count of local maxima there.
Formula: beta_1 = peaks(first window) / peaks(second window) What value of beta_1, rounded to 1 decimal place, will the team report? 1.0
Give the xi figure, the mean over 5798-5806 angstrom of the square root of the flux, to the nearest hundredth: 4.44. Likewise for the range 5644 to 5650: 3.90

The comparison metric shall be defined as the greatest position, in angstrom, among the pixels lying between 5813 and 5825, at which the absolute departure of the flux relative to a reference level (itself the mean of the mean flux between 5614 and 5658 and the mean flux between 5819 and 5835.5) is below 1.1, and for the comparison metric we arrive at 5824.11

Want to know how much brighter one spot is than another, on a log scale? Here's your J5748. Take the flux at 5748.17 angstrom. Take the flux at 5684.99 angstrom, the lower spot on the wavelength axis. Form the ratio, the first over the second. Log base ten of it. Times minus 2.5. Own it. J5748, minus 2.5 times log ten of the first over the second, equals -0.13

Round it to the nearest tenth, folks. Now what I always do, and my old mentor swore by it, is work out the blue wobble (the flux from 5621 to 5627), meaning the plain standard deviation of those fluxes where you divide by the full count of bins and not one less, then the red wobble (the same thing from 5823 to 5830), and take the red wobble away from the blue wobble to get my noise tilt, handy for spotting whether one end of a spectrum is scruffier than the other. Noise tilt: -0.2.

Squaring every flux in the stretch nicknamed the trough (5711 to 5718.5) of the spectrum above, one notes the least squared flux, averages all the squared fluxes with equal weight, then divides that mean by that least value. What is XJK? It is 1.08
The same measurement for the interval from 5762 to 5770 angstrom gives 1.03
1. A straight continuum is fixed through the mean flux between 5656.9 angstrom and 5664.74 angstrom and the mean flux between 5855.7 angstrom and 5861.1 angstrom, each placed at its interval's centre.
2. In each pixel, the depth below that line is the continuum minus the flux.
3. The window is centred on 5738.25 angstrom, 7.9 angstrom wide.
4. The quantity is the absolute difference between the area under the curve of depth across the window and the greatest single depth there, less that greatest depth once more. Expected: 23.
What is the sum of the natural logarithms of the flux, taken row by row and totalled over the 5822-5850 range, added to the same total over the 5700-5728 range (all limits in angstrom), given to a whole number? 121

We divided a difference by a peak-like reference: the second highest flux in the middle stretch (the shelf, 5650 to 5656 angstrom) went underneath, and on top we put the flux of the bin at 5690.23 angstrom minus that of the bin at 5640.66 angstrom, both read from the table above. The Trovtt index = 0.132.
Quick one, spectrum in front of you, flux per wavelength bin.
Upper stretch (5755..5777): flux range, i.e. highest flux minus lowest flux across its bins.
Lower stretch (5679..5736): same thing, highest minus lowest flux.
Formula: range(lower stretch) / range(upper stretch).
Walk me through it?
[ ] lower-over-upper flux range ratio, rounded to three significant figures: 1.71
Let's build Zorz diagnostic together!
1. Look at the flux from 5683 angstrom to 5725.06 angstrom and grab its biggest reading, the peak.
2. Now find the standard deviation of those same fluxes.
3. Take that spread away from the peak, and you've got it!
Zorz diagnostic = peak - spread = 17.6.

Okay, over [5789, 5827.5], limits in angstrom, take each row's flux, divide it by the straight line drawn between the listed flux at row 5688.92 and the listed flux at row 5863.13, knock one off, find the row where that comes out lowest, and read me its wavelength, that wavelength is 5820.09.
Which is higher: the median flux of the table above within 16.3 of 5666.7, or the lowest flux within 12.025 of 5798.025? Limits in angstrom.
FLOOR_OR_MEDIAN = 18.3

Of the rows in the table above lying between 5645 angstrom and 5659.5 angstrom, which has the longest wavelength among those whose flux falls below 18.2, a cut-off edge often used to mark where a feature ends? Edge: 5658.87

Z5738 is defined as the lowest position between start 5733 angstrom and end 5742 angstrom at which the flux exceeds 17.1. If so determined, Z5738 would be 5733.63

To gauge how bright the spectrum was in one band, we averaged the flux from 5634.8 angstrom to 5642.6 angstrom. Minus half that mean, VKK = -7.7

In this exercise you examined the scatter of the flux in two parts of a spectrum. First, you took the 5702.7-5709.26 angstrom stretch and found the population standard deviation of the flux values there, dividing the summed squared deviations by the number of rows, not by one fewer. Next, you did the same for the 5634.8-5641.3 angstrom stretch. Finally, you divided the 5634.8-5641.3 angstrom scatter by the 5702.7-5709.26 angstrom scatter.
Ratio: 3.3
